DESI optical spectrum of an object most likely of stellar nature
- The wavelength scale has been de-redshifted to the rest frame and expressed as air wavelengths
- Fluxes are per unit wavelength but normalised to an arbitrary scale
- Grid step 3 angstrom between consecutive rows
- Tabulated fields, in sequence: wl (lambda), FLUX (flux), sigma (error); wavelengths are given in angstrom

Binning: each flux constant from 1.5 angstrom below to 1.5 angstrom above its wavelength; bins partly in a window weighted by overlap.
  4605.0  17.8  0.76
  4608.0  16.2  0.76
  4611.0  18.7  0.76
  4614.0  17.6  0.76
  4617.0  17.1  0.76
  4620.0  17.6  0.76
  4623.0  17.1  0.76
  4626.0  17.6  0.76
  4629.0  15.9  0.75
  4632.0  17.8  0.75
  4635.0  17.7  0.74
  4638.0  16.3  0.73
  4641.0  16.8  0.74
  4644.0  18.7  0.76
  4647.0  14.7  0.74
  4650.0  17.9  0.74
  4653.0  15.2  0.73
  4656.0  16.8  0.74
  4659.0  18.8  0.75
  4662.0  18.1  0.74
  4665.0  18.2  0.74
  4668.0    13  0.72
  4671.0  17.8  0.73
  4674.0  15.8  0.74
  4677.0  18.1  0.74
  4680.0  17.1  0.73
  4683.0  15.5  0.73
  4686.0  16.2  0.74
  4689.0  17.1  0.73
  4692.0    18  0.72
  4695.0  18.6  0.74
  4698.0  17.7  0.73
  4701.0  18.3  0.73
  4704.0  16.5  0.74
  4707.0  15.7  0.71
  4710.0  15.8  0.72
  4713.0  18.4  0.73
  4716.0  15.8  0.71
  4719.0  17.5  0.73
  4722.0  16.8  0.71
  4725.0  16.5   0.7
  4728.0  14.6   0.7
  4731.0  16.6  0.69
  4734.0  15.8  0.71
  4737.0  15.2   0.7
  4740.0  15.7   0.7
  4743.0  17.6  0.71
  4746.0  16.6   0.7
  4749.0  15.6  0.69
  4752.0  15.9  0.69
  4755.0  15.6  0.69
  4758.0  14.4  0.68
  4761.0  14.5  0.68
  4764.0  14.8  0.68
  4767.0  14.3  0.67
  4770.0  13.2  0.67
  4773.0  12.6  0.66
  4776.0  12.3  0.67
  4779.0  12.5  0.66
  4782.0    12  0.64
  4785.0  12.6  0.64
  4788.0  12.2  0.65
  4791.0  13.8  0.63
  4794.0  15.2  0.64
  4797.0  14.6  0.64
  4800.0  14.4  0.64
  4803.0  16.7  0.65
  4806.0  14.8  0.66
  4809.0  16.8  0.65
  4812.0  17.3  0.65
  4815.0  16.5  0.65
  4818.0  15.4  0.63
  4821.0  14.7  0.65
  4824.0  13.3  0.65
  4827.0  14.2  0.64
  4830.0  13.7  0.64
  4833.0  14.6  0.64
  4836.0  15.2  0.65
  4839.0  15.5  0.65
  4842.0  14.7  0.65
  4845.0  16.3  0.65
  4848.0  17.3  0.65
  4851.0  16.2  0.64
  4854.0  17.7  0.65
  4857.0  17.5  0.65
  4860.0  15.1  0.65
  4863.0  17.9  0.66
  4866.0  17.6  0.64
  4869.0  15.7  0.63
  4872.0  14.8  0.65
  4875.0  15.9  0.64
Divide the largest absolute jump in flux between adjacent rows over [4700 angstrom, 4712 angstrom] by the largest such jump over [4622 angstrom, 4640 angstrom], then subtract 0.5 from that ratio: 0.45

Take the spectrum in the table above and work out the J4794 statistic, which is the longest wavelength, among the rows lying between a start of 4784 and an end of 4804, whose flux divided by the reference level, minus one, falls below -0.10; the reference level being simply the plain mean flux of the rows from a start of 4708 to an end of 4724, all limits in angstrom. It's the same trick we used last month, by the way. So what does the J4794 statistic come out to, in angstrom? 4800.0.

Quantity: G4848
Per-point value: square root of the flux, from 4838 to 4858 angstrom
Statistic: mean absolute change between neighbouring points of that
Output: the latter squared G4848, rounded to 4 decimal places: 0.0164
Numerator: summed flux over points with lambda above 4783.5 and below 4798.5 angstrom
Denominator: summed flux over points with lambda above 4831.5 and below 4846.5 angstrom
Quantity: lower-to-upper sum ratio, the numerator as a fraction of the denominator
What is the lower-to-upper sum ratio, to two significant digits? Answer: 0.90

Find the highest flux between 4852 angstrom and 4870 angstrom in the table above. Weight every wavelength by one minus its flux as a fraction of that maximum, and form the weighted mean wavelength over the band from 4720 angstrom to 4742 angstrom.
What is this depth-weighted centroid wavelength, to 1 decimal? 4732.0 angstrom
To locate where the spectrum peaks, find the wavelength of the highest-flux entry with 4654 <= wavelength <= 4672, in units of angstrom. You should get 4659.0 angstrom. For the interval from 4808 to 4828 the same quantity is 4812.0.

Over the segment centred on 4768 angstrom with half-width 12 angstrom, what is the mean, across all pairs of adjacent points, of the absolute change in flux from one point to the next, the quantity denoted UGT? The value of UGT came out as 0.4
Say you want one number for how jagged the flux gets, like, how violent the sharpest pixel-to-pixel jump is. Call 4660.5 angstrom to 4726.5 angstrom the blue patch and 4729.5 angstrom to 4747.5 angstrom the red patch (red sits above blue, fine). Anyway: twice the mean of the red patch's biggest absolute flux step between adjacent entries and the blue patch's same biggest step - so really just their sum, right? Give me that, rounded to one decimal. 7.1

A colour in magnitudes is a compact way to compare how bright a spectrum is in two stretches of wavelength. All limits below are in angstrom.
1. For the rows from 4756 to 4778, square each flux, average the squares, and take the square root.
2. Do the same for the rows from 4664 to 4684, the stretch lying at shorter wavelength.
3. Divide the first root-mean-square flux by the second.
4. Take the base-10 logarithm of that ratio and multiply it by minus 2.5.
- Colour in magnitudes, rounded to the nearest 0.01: 0.20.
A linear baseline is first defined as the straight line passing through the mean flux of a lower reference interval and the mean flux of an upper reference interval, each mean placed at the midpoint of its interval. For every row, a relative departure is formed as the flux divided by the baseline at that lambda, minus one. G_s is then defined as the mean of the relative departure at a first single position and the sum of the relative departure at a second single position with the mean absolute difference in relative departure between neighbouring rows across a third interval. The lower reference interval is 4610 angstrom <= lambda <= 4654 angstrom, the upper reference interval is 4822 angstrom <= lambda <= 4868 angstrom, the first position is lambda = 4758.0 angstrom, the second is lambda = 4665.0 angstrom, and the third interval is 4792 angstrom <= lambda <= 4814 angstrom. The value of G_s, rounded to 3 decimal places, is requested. 0.018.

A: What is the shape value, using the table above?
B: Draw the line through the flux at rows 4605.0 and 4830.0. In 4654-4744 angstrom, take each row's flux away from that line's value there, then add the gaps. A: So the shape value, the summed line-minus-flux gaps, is -21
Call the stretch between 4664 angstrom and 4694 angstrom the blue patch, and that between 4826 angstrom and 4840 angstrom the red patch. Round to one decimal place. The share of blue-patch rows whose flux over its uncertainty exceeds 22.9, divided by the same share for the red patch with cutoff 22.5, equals 1.0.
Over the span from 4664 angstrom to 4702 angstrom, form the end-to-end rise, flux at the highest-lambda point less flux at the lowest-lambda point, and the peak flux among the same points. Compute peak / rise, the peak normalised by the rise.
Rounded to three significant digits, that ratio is 186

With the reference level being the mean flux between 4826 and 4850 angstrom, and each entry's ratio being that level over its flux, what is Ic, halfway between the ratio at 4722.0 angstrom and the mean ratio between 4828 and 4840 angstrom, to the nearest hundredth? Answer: 0.97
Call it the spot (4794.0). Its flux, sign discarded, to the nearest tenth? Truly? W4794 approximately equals 15.2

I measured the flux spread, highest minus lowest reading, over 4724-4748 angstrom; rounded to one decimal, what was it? 3.0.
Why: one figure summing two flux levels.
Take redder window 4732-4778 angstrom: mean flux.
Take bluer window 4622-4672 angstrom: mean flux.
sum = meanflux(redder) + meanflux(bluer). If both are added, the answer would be 31.9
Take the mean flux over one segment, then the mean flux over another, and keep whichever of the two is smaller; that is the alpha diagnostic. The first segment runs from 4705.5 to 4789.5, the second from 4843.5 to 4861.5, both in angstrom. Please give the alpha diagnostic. 15.0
